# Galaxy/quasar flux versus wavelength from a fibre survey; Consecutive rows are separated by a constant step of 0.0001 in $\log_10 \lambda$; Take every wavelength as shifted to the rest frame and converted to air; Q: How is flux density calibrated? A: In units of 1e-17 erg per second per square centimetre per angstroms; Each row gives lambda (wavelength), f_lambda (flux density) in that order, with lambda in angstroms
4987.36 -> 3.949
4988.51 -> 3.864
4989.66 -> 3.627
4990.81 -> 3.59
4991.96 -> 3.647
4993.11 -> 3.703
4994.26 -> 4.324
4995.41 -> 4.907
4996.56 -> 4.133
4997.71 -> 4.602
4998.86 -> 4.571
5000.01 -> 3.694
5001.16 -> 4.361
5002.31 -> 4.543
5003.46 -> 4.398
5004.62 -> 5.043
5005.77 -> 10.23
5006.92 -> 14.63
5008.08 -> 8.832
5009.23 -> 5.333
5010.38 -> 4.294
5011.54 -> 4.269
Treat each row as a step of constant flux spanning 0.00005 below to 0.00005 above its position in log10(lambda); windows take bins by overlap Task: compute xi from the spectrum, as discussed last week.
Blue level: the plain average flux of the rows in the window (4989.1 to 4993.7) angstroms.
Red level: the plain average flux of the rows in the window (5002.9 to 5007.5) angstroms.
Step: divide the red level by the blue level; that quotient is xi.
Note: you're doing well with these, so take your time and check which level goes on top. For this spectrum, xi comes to 2.4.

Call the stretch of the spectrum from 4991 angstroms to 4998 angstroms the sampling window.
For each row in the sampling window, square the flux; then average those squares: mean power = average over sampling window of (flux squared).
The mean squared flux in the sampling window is 18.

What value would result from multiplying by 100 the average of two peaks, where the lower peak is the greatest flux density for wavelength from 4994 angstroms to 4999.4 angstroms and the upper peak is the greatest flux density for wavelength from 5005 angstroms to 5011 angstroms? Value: 977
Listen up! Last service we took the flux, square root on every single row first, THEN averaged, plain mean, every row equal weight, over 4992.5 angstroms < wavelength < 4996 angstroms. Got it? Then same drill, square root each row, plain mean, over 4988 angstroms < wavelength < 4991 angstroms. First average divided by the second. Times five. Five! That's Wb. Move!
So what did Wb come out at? 5.39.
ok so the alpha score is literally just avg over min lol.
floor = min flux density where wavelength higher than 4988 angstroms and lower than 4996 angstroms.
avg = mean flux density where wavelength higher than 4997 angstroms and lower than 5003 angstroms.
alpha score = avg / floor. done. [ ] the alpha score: 1.21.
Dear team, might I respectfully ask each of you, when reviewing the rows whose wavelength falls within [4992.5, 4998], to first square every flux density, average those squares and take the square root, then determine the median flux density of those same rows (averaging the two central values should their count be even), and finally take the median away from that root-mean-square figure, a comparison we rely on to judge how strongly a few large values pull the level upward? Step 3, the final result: 0.03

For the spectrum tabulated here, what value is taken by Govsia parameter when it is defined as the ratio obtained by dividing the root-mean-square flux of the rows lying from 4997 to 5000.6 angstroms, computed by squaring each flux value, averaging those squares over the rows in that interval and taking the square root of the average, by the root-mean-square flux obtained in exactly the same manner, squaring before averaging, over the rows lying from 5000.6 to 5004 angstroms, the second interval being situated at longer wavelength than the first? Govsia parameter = 1.0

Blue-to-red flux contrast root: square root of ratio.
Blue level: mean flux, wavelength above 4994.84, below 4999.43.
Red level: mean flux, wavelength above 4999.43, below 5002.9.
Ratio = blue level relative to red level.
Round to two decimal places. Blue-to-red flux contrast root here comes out 1.04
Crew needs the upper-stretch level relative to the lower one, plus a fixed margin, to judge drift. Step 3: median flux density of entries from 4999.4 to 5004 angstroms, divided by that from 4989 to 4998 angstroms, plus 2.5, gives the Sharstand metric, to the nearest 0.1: 3.6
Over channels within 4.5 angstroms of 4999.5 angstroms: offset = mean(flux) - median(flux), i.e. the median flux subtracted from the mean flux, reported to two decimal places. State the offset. -0.07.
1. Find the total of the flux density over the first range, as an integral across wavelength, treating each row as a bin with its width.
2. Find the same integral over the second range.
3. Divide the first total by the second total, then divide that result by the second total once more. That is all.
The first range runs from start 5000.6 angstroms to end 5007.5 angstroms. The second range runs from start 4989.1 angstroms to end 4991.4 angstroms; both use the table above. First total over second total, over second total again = 0.72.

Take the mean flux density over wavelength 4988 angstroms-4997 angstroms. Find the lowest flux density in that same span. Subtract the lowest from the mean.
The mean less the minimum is 0.38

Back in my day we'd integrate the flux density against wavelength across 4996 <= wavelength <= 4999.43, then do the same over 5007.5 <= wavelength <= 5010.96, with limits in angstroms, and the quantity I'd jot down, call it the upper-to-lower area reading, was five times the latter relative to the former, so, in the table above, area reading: 7.0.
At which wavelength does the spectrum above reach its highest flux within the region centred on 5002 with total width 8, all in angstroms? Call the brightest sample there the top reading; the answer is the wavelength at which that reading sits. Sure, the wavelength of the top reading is 5005.77 angstroms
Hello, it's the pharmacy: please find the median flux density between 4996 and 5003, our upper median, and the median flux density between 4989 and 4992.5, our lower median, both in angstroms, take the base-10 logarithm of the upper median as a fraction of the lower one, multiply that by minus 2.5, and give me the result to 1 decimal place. -0.2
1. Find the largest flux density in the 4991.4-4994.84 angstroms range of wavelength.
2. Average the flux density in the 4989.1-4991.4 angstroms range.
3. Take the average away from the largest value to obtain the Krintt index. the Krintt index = 1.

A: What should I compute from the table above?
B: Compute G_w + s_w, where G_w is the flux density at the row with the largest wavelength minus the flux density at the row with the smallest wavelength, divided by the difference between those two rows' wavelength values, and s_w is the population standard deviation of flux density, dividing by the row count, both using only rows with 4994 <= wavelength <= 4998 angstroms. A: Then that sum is 0.37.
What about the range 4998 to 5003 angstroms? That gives 0.35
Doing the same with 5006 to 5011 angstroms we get 1.05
